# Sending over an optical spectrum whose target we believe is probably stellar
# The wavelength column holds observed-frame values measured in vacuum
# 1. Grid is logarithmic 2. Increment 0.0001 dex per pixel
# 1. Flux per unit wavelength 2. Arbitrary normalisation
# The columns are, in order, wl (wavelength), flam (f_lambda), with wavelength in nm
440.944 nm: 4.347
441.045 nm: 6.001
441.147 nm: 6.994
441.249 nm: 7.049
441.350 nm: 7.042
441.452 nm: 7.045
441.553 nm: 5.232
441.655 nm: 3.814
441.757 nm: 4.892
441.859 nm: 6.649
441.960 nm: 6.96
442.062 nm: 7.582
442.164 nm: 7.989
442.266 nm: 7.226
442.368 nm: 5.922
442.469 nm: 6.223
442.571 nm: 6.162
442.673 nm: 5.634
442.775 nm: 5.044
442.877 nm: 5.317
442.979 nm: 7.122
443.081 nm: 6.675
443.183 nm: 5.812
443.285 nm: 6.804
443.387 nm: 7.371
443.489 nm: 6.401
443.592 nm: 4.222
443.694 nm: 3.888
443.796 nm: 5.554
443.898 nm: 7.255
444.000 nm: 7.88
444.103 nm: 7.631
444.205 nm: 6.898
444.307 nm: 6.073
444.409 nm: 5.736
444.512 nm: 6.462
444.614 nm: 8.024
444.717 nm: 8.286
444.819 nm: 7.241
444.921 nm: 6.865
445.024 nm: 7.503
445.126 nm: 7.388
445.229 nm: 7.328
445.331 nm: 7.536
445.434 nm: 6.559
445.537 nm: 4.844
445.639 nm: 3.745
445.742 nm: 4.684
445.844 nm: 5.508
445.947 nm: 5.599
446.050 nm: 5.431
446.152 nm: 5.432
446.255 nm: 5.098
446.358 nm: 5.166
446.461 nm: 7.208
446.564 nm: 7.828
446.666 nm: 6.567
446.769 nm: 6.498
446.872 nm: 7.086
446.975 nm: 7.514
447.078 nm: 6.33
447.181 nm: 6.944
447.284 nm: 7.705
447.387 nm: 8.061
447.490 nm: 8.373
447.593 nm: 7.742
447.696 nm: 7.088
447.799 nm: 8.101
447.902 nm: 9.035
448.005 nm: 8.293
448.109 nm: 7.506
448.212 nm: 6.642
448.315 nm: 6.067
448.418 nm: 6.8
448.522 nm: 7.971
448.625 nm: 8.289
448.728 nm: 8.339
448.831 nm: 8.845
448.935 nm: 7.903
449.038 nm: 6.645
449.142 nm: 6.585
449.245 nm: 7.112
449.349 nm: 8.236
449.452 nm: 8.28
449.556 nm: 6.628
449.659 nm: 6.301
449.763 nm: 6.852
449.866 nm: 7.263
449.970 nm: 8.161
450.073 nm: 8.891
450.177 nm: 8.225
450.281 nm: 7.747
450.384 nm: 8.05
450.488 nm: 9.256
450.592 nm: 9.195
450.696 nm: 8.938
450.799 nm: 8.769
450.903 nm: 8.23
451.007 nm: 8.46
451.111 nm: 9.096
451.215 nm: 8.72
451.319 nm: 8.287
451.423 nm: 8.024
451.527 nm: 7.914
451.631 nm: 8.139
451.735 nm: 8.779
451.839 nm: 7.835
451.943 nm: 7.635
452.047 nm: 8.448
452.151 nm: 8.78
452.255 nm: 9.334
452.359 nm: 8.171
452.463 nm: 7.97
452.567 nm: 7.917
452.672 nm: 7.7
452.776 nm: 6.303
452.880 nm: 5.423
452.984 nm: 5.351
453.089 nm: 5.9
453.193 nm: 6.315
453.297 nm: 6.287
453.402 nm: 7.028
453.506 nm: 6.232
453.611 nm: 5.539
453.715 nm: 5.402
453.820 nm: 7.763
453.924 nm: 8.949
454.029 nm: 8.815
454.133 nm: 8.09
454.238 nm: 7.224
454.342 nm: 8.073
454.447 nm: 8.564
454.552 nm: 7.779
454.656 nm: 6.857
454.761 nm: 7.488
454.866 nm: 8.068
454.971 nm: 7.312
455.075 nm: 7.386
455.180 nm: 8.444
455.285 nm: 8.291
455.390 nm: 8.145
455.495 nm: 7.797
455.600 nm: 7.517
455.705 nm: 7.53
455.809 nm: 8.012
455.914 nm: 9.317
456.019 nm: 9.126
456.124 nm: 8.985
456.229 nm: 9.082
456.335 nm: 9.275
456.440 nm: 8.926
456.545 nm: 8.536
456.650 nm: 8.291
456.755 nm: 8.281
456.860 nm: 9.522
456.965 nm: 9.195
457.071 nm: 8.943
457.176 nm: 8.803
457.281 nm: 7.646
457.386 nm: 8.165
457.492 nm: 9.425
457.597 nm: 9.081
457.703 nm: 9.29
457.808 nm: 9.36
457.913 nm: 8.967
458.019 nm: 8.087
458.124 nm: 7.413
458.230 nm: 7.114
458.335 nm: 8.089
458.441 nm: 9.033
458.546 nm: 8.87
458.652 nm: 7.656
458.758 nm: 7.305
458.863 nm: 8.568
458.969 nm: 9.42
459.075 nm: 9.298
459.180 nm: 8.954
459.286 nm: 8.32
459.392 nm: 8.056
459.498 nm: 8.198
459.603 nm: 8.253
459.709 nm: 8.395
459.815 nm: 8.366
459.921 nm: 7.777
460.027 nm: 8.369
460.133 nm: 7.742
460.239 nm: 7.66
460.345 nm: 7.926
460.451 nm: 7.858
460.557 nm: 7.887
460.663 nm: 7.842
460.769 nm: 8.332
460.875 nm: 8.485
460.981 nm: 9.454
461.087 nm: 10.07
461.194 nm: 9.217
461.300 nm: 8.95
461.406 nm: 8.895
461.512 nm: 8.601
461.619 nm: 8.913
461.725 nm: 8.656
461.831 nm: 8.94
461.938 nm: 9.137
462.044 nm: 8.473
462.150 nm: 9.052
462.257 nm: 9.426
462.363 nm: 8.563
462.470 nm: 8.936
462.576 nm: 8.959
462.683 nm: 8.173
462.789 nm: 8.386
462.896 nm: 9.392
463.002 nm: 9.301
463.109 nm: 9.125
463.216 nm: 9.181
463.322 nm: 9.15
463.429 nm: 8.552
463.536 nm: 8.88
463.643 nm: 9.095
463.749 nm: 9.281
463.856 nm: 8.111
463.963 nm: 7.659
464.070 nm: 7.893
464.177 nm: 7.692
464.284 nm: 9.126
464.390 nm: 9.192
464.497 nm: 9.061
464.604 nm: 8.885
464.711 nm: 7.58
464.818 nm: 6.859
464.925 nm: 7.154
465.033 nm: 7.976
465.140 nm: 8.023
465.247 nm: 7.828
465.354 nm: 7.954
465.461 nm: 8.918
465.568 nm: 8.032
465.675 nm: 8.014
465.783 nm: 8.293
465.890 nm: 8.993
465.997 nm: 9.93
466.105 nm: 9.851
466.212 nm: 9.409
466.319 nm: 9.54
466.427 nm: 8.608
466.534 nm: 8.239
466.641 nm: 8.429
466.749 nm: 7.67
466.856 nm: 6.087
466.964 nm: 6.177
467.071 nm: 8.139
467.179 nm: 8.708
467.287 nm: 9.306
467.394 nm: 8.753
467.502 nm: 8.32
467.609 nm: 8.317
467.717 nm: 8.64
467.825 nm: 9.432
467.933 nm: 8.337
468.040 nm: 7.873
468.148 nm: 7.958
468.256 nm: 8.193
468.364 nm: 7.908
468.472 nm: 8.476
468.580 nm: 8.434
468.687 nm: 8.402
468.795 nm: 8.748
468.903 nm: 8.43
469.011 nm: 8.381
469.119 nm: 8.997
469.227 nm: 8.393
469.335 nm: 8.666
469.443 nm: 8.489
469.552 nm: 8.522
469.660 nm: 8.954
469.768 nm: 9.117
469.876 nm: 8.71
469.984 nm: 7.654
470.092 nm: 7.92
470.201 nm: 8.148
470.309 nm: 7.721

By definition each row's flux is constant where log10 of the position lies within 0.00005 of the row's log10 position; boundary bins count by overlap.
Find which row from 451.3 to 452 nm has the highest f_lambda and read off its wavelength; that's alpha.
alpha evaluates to 451.735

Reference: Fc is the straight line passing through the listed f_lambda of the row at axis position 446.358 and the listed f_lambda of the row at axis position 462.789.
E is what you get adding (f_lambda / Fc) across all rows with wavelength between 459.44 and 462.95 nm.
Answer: 35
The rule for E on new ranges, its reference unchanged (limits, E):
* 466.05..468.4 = 20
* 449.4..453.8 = 52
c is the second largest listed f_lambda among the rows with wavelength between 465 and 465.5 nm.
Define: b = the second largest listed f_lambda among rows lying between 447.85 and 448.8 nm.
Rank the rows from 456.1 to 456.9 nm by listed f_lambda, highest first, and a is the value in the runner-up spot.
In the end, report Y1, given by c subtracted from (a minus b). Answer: -7.1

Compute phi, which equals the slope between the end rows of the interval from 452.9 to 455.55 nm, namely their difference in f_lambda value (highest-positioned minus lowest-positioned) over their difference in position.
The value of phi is 1.0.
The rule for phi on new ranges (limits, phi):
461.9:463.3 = 0.0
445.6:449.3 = 0.9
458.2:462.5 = 0.4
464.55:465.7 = -0.8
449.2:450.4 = 0.8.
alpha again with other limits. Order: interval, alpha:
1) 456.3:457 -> 456.860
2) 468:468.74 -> 468.472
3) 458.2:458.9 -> 458.441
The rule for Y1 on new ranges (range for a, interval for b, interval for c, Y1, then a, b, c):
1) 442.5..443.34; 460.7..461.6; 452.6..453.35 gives -9.0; 6.804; 9.454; 6.315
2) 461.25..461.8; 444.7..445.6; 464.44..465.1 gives -7.5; 8.913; 7.536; 8.885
